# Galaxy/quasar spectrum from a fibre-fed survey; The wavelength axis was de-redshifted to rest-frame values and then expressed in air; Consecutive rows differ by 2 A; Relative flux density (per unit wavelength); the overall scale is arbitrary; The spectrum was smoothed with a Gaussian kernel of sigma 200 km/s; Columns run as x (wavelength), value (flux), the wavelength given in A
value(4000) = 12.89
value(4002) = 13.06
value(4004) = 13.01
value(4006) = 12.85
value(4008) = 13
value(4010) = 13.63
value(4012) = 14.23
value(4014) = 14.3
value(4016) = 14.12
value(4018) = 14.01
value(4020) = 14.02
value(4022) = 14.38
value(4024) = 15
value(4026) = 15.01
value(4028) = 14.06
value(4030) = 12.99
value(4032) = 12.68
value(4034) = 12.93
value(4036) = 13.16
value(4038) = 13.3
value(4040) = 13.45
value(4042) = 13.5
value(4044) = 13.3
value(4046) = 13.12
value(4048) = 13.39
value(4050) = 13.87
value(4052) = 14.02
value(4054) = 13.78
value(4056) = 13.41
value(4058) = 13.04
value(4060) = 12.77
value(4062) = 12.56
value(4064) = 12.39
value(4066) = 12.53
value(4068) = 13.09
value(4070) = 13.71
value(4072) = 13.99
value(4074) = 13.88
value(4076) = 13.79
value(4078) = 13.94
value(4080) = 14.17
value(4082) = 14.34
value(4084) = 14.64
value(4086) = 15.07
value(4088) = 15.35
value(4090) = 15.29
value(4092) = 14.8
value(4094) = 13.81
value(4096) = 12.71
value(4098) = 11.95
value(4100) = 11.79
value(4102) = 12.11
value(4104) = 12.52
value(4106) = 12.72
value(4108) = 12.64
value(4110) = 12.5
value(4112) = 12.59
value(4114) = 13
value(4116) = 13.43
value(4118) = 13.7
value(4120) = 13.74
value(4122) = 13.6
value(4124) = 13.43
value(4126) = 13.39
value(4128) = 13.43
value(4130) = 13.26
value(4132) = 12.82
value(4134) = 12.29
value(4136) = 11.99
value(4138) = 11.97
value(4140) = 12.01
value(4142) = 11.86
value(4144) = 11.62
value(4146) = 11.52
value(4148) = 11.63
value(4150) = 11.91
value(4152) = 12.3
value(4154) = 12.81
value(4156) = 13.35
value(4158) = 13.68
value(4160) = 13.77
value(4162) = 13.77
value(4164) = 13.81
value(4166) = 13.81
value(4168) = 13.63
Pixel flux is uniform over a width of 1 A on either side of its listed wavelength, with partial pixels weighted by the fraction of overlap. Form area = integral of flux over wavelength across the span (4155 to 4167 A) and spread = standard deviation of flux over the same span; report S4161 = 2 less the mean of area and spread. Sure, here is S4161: -80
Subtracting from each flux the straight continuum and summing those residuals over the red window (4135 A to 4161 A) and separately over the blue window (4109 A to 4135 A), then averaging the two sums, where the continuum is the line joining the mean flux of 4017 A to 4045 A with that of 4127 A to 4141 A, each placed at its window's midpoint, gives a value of 3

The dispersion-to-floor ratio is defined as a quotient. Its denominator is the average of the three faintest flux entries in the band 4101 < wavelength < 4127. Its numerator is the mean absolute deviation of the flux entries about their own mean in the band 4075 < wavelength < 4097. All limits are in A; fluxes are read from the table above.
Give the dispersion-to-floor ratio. 0.050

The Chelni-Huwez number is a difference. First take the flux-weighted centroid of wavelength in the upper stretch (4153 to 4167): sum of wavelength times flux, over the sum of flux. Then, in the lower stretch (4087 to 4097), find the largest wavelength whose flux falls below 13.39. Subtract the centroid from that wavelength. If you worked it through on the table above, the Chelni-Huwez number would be -64.1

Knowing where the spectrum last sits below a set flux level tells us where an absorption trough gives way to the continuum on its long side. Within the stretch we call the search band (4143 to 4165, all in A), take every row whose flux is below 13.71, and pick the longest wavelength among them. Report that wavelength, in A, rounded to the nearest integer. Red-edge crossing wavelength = 4158 A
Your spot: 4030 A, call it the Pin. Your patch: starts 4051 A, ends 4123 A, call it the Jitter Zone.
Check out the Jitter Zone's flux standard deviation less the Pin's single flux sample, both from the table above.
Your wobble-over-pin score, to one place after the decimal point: -12.1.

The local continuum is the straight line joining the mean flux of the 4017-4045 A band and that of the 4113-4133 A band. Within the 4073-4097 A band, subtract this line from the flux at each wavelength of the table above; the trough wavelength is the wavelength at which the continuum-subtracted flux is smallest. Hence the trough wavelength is 4096 A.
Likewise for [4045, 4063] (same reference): 4062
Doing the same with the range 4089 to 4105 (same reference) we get 4100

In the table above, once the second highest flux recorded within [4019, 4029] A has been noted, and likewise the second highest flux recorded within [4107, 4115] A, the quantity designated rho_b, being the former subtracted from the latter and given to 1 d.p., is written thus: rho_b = -2.4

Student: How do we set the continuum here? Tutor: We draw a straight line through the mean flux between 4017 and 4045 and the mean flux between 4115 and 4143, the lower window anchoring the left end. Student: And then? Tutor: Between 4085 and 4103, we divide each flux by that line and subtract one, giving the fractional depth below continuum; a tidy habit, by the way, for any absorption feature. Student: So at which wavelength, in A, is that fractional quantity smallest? 4100 A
